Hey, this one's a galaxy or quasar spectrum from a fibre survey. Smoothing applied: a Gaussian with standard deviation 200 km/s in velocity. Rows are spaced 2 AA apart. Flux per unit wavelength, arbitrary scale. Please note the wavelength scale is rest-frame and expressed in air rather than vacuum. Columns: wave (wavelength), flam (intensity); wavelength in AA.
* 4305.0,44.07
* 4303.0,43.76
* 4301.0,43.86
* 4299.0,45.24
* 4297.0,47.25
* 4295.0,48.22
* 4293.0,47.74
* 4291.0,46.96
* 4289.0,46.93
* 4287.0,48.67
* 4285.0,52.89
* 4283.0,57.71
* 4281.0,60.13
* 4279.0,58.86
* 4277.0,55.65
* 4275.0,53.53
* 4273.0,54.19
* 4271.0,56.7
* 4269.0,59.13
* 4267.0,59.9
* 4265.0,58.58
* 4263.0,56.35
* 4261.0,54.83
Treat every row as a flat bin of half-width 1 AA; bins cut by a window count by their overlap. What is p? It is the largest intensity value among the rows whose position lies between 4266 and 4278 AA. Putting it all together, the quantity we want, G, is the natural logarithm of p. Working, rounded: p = 59.9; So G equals 4.09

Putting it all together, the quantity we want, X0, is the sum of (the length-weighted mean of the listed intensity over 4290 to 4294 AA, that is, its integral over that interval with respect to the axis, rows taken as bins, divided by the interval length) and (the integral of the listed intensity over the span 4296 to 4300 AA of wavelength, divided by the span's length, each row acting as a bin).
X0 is 94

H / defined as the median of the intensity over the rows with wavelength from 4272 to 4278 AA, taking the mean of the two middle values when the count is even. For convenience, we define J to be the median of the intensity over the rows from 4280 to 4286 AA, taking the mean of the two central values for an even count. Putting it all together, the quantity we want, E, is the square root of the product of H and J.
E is 56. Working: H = 54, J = 57.7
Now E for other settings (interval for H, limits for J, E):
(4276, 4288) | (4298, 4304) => 50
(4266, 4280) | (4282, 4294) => 52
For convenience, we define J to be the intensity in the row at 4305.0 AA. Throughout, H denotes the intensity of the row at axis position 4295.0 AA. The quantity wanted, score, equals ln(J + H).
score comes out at 4.52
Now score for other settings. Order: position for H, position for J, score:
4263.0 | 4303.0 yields 4.61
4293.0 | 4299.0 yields 4.53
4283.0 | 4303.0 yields 4.62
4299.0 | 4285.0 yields 4.59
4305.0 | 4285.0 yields 4.57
